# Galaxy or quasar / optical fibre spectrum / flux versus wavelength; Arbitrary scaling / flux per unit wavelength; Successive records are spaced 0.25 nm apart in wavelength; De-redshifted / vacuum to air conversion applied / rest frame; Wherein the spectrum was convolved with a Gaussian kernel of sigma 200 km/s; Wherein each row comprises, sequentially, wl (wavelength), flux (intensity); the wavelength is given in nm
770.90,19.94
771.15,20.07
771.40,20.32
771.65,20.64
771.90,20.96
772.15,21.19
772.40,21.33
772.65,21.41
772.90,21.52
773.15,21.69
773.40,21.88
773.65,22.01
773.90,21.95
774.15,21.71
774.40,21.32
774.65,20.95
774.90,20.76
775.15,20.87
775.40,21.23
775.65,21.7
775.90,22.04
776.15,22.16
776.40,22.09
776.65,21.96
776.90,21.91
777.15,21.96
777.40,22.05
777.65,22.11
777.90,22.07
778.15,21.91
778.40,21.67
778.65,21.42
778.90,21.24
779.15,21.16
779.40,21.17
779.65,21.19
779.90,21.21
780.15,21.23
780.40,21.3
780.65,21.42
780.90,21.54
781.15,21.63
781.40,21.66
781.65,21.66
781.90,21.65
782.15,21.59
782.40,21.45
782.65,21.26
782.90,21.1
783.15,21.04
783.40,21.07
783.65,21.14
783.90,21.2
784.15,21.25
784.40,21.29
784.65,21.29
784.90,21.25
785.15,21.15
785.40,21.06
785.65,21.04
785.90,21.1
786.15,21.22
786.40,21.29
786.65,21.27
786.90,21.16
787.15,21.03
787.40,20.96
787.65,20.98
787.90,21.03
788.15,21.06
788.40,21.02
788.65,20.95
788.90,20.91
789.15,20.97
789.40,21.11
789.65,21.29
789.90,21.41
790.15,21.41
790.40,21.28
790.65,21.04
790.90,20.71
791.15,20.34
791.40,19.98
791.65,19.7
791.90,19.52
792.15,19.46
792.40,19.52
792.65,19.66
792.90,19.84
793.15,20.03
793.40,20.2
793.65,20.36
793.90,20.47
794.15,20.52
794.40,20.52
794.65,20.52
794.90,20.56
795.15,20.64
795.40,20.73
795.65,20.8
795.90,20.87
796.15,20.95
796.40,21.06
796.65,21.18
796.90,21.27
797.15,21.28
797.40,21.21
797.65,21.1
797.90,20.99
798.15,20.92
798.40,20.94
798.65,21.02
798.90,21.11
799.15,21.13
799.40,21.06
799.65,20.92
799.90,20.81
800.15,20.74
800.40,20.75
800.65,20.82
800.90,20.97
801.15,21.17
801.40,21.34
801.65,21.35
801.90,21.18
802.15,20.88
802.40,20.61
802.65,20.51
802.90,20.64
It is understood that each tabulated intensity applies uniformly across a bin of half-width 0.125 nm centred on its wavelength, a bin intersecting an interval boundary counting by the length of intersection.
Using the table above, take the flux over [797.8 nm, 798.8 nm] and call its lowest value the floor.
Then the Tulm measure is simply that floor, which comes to 20.92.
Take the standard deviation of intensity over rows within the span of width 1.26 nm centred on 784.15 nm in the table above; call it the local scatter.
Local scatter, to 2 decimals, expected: 0.06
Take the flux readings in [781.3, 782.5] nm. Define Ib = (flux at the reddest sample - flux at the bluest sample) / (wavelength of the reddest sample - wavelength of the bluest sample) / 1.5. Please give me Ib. -0.1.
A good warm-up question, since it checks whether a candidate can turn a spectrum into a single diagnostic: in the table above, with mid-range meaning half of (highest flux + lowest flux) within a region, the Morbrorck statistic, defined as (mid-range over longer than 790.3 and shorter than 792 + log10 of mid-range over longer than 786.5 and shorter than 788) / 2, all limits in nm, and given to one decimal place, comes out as 10.9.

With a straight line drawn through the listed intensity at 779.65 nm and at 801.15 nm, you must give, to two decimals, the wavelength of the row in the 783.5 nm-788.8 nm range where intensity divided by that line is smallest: 788.65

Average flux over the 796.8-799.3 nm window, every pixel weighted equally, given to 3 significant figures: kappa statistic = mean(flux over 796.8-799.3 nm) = 21.1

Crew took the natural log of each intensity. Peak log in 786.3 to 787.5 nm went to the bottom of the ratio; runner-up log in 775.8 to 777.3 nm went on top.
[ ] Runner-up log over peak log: 1.012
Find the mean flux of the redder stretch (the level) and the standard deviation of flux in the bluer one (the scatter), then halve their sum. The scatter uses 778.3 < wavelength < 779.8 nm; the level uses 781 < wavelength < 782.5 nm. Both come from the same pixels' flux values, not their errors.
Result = 10.9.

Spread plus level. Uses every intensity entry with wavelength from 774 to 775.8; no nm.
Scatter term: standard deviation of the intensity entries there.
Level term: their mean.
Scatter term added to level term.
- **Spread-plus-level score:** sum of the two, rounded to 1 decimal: 21.6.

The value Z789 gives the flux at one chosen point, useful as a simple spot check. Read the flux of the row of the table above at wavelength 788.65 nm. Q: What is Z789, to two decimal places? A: 20.95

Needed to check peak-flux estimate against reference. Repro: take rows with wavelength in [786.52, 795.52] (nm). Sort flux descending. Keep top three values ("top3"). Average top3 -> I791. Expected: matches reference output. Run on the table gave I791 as 21.4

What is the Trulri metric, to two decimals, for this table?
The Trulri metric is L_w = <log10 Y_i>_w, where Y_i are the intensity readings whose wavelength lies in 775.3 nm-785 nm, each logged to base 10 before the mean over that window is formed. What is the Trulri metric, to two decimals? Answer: 1.33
